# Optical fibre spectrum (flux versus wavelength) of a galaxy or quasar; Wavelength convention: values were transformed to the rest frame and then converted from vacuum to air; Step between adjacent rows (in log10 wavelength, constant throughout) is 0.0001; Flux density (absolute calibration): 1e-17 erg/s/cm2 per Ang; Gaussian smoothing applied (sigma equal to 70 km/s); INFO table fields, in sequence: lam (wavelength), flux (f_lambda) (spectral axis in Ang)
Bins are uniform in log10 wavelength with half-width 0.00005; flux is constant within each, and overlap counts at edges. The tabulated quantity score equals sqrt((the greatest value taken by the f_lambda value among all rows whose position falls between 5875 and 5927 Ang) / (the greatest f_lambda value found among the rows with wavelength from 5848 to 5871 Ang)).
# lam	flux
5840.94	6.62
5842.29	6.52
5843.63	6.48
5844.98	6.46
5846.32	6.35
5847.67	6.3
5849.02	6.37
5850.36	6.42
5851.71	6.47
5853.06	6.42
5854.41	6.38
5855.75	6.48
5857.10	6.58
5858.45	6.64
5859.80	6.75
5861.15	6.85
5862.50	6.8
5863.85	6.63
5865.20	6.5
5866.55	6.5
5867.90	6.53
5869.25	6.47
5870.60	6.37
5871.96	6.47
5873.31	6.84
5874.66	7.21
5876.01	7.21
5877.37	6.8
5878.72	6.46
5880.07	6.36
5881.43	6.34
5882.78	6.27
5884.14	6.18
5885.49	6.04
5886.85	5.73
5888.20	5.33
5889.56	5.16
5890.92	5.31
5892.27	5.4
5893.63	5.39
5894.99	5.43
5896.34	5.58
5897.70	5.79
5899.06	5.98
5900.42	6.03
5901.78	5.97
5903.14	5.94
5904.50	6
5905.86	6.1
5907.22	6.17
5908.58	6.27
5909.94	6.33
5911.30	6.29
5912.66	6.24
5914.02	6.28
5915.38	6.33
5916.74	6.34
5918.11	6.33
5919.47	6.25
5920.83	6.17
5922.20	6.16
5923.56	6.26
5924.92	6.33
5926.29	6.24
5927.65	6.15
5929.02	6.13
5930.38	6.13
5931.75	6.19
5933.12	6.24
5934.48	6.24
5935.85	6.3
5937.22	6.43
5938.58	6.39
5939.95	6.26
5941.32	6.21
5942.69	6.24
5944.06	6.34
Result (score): 1.03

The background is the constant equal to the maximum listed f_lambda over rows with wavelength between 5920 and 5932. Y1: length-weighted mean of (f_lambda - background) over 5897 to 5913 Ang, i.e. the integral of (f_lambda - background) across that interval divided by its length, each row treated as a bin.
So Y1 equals -0.2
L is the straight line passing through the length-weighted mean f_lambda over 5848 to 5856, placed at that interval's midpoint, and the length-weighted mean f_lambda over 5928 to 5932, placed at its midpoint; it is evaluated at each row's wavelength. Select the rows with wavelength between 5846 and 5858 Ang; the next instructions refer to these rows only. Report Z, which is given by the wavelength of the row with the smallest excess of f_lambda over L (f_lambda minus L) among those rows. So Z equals 5847.67 Ang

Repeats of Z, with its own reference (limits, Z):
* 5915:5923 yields 5922.20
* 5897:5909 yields 5897.70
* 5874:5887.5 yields 5886.85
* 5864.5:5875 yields 5870.60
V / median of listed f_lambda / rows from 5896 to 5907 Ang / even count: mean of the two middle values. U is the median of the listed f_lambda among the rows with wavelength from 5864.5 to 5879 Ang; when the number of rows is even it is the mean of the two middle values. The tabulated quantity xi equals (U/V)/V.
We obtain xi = 0.182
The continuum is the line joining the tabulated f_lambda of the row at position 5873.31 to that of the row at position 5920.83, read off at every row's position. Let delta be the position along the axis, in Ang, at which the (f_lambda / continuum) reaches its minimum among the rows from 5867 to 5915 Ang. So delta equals 5889.56 Ang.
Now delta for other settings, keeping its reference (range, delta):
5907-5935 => 5907.22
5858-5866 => 5865.20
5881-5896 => 5889.56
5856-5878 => 5870.60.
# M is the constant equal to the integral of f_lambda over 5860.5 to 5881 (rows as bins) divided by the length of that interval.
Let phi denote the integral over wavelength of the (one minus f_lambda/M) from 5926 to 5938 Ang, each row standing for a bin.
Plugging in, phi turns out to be 0.78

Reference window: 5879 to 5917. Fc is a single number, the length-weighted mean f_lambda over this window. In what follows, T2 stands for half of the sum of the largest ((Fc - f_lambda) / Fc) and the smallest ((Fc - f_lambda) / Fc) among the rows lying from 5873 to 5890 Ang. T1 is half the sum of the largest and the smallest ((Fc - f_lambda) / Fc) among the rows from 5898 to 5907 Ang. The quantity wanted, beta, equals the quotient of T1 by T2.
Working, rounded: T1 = -0.01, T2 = -0.039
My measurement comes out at 0.3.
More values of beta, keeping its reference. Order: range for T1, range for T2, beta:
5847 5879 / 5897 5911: 7.4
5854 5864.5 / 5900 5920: 3.5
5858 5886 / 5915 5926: 2.3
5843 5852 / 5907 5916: 1.5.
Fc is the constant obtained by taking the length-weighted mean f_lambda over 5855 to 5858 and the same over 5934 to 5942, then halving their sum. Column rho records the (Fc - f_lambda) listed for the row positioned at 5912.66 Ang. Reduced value 0.18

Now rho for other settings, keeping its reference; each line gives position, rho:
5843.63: -0.06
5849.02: 0.05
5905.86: 0.32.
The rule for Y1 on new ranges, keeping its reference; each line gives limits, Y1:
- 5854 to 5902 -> -0.1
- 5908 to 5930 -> -0.1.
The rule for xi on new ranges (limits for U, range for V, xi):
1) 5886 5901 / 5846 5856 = 0.133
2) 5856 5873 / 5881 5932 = 0.173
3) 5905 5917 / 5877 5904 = 0.177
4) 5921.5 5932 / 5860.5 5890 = 0.148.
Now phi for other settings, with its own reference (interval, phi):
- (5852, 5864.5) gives 0.10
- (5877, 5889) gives 0.94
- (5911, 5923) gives 0.72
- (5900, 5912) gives 0.97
